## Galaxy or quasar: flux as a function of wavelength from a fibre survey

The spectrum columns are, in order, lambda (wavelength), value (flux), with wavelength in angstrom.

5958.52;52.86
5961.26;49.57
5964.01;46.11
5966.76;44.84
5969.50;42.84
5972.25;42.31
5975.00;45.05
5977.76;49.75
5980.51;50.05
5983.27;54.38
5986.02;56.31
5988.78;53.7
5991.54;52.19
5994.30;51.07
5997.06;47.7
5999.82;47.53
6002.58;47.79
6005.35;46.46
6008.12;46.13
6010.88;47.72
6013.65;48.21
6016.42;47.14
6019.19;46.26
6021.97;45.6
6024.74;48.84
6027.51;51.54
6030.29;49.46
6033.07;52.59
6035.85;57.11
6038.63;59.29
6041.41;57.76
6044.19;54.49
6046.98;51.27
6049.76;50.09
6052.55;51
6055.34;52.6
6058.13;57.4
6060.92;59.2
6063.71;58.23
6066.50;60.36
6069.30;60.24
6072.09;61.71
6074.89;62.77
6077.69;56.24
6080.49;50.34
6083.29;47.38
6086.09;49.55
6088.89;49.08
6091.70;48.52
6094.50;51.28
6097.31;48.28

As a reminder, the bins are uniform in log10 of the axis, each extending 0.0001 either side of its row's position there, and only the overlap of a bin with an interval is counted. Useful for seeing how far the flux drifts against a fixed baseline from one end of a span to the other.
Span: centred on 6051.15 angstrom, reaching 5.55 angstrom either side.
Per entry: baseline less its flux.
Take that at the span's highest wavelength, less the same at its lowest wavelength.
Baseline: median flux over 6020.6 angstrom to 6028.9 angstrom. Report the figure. -1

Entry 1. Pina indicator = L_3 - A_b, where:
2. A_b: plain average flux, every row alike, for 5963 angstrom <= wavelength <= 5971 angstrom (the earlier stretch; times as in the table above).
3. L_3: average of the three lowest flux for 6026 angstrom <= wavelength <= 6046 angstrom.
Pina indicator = 7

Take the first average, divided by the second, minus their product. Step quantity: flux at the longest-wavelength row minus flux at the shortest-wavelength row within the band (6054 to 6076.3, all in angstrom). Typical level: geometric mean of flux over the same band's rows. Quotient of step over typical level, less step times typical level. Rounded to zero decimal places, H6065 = -600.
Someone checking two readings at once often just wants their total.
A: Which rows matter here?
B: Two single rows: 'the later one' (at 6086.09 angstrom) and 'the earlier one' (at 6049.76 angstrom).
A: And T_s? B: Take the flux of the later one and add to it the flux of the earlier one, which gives 100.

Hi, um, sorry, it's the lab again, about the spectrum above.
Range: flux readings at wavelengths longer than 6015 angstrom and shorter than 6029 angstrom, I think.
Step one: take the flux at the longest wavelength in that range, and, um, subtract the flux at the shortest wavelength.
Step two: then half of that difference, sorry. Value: 2.2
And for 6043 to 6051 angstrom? -2.2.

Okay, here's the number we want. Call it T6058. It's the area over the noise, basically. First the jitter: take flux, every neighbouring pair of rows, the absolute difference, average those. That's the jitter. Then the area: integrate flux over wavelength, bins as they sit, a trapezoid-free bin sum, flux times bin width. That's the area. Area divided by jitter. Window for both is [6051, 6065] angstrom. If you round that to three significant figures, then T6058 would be 339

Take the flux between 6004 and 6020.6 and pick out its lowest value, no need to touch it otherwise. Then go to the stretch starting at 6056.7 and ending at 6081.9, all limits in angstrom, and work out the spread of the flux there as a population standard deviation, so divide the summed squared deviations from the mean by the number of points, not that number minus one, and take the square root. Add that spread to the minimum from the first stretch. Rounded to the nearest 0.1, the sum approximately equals 49.6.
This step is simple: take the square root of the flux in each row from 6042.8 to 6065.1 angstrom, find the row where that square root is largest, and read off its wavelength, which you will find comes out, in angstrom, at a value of 6060.92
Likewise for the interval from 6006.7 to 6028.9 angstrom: 6027.51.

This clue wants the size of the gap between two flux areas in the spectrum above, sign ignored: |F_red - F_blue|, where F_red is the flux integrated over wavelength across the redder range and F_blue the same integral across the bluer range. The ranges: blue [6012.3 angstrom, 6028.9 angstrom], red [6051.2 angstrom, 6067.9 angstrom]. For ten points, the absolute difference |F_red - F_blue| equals 148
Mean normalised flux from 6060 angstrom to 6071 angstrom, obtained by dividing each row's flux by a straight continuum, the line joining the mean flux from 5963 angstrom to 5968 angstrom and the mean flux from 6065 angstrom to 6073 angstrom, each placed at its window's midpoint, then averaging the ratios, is 0.99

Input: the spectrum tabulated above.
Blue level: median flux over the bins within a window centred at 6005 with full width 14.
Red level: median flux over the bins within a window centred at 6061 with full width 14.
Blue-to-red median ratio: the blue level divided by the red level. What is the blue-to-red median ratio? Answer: 0.82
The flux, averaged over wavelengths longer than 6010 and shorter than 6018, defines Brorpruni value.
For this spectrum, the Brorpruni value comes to 47.7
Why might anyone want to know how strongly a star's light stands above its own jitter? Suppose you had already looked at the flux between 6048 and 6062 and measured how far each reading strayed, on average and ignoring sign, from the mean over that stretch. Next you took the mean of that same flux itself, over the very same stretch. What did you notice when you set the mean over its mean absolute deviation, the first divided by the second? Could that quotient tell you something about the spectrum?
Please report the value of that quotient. 16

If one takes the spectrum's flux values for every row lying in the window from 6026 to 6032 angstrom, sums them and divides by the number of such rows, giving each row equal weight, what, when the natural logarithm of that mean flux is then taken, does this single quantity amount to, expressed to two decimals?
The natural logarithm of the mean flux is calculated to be 3.92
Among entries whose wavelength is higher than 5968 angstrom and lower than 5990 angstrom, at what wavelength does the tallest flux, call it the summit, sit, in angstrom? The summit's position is 5986.02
